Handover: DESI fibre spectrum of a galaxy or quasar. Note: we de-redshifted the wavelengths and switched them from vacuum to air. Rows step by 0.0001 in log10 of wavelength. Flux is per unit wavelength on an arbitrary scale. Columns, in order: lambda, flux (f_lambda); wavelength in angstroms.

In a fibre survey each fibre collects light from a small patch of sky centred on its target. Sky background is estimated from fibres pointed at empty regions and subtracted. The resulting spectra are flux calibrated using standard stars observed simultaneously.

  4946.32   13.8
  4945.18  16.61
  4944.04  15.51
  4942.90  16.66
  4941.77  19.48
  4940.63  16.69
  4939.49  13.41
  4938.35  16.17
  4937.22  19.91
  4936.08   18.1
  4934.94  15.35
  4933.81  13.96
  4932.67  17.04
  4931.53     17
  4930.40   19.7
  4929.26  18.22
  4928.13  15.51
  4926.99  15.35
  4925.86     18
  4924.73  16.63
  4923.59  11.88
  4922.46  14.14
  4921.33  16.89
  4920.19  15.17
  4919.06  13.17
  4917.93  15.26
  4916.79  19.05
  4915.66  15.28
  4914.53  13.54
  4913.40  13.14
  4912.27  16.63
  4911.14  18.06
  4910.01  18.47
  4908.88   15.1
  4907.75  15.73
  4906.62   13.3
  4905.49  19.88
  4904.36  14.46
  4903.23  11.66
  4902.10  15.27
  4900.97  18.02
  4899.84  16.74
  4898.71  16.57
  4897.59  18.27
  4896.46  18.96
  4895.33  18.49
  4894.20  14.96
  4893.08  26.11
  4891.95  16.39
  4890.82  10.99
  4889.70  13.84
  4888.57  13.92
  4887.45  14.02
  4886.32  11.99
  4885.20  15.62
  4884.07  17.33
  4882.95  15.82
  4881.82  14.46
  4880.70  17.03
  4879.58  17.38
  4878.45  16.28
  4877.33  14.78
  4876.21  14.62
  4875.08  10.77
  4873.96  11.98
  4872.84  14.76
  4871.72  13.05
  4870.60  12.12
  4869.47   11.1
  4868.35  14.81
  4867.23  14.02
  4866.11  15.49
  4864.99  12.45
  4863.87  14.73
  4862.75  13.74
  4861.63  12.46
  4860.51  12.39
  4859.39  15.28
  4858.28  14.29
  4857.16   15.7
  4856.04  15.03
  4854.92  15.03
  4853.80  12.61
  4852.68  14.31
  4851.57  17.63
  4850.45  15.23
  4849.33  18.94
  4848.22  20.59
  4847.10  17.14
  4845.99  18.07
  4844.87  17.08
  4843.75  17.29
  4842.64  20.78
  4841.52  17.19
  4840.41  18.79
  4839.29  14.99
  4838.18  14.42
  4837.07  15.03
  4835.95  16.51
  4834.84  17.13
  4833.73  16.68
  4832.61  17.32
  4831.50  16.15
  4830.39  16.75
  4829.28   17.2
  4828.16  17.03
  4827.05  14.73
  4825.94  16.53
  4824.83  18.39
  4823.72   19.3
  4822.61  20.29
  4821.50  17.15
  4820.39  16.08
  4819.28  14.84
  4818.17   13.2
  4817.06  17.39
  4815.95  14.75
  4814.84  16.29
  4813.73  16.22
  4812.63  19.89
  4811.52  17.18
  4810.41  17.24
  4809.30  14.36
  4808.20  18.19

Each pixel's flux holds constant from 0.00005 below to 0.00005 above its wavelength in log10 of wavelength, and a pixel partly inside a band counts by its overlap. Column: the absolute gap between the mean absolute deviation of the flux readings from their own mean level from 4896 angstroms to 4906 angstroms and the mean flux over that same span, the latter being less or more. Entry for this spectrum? 14.7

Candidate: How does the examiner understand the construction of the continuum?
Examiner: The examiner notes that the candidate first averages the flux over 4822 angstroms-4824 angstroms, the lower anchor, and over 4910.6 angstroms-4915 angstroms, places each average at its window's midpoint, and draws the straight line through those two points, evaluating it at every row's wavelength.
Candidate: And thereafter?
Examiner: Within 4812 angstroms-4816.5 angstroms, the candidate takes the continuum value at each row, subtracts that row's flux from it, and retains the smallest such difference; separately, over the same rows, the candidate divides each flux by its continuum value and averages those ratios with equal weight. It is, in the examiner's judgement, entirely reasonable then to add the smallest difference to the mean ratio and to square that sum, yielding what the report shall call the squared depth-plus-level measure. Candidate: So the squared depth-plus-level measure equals 1.6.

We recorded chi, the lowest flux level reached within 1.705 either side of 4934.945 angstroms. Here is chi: 13.96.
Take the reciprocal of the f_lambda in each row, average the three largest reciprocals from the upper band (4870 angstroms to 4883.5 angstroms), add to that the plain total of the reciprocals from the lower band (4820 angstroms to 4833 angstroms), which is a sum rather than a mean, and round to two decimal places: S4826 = 0.79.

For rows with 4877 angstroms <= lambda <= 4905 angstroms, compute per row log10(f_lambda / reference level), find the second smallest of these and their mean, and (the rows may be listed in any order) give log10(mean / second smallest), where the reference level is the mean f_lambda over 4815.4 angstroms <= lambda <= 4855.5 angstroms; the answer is -0.8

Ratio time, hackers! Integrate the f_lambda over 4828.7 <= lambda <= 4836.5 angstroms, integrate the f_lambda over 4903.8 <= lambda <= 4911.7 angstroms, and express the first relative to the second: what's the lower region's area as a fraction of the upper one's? 1.01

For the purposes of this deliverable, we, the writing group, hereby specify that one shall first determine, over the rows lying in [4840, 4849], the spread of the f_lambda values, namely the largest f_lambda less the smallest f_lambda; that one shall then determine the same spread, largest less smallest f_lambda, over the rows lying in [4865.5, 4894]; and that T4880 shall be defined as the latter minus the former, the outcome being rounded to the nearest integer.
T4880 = 12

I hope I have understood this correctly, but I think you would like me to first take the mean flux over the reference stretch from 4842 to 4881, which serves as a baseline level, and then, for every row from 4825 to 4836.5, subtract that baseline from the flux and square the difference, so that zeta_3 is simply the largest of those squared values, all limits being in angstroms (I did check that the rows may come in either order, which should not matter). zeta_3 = 4.9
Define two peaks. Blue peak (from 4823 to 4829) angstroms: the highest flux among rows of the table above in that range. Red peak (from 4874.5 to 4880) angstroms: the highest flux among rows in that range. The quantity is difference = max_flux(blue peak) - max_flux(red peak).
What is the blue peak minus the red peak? 1.9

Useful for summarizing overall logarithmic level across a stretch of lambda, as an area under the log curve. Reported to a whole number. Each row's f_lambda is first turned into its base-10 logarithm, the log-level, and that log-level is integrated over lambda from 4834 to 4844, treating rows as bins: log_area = 12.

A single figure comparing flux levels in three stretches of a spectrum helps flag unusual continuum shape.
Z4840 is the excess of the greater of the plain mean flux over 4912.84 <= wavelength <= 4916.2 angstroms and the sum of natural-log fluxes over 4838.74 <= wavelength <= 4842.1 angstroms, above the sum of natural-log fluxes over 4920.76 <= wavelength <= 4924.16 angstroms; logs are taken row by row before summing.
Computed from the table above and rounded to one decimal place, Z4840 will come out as 6.0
